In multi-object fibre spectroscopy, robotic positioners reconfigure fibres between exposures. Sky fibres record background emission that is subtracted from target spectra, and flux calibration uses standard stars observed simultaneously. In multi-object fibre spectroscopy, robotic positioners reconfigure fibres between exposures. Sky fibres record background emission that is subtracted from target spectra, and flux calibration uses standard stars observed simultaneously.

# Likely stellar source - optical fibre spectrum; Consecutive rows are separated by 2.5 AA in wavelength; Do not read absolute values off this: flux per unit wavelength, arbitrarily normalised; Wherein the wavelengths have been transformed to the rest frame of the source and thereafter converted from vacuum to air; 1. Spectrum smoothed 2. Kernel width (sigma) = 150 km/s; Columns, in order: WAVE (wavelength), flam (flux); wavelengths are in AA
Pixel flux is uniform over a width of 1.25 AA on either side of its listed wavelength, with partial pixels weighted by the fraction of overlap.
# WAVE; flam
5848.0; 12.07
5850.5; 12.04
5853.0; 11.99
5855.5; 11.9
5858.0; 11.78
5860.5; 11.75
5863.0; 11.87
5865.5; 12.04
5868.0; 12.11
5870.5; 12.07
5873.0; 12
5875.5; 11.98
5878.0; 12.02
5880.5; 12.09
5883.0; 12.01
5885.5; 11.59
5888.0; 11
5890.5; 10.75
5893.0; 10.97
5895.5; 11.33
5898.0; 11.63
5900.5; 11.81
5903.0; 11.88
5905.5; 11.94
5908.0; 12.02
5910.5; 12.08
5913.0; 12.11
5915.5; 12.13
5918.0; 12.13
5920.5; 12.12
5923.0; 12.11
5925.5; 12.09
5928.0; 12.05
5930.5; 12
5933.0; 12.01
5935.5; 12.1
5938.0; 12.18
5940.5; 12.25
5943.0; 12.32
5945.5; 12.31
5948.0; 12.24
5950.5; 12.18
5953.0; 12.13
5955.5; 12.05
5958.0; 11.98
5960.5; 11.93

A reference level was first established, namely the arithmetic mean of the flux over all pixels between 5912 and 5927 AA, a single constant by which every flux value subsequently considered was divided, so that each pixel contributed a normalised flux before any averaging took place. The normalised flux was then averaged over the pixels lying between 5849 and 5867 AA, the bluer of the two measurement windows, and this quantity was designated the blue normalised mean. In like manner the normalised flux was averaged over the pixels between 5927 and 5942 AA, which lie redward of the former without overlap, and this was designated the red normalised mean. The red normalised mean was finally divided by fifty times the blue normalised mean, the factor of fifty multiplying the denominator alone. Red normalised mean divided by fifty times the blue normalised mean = 0.0203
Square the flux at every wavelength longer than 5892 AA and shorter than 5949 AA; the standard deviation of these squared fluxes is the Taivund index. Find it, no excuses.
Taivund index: 7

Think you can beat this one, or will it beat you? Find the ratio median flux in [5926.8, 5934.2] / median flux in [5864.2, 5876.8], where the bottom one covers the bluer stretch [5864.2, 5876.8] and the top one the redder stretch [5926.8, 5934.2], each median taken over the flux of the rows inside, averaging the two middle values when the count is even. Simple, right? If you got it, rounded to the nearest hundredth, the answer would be 1.00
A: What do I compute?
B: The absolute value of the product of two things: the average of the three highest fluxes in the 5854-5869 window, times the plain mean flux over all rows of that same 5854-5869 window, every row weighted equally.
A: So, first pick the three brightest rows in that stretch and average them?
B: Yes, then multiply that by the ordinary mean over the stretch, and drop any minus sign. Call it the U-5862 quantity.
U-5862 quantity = 143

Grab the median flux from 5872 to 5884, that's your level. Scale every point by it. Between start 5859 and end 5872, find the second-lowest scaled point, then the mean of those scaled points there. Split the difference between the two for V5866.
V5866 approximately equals 0.99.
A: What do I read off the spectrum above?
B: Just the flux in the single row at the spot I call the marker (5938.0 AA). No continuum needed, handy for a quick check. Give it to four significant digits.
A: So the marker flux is 12.18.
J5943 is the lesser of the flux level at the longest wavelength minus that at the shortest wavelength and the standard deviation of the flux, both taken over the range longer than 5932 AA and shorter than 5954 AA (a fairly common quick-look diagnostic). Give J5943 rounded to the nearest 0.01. 0.10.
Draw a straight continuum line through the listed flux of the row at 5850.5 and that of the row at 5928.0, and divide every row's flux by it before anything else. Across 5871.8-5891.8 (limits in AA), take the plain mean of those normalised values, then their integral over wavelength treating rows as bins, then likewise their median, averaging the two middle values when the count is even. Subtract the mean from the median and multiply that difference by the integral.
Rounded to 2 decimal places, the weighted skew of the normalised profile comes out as 0.50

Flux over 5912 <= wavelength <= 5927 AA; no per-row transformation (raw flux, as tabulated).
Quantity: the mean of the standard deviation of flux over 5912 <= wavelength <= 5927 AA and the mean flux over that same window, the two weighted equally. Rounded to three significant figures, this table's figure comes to 6.06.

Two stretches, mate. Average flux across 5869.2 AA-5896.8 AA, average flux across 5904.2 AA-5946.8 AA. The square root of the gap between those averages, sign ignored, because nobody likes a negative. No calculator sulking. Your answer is 0.7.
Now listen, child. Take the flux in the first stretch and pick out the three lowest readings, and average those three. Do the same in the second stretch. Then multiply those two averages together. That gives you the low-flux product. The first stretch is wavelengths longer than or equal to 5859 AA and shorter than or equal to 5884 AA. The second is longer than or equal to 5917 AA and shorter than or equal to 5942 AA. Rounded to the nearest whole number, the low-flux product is 143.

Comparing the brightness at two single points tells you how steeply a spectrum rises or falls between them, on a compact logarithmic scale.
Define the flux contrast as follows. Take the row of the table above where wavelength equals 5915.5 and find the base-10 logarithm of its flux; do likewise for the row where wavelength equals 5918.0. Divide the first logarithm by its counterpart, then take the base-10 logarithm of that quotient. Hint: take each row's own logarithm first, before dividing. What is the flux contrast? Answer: 0.000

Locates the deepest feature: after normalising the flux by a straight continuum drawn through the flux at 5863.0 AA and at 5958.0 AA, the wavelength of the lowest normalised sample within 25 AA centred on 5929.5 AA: 5930.5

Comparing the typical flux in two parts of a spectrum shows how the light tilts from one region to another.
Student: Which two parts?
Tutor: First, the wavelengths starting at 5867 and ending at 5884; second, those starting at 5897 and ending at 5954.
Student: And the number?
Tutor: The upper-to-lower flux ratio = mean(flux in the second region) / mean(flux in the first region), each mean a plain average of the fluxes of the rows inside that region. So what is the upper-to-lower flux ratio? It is 1.00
